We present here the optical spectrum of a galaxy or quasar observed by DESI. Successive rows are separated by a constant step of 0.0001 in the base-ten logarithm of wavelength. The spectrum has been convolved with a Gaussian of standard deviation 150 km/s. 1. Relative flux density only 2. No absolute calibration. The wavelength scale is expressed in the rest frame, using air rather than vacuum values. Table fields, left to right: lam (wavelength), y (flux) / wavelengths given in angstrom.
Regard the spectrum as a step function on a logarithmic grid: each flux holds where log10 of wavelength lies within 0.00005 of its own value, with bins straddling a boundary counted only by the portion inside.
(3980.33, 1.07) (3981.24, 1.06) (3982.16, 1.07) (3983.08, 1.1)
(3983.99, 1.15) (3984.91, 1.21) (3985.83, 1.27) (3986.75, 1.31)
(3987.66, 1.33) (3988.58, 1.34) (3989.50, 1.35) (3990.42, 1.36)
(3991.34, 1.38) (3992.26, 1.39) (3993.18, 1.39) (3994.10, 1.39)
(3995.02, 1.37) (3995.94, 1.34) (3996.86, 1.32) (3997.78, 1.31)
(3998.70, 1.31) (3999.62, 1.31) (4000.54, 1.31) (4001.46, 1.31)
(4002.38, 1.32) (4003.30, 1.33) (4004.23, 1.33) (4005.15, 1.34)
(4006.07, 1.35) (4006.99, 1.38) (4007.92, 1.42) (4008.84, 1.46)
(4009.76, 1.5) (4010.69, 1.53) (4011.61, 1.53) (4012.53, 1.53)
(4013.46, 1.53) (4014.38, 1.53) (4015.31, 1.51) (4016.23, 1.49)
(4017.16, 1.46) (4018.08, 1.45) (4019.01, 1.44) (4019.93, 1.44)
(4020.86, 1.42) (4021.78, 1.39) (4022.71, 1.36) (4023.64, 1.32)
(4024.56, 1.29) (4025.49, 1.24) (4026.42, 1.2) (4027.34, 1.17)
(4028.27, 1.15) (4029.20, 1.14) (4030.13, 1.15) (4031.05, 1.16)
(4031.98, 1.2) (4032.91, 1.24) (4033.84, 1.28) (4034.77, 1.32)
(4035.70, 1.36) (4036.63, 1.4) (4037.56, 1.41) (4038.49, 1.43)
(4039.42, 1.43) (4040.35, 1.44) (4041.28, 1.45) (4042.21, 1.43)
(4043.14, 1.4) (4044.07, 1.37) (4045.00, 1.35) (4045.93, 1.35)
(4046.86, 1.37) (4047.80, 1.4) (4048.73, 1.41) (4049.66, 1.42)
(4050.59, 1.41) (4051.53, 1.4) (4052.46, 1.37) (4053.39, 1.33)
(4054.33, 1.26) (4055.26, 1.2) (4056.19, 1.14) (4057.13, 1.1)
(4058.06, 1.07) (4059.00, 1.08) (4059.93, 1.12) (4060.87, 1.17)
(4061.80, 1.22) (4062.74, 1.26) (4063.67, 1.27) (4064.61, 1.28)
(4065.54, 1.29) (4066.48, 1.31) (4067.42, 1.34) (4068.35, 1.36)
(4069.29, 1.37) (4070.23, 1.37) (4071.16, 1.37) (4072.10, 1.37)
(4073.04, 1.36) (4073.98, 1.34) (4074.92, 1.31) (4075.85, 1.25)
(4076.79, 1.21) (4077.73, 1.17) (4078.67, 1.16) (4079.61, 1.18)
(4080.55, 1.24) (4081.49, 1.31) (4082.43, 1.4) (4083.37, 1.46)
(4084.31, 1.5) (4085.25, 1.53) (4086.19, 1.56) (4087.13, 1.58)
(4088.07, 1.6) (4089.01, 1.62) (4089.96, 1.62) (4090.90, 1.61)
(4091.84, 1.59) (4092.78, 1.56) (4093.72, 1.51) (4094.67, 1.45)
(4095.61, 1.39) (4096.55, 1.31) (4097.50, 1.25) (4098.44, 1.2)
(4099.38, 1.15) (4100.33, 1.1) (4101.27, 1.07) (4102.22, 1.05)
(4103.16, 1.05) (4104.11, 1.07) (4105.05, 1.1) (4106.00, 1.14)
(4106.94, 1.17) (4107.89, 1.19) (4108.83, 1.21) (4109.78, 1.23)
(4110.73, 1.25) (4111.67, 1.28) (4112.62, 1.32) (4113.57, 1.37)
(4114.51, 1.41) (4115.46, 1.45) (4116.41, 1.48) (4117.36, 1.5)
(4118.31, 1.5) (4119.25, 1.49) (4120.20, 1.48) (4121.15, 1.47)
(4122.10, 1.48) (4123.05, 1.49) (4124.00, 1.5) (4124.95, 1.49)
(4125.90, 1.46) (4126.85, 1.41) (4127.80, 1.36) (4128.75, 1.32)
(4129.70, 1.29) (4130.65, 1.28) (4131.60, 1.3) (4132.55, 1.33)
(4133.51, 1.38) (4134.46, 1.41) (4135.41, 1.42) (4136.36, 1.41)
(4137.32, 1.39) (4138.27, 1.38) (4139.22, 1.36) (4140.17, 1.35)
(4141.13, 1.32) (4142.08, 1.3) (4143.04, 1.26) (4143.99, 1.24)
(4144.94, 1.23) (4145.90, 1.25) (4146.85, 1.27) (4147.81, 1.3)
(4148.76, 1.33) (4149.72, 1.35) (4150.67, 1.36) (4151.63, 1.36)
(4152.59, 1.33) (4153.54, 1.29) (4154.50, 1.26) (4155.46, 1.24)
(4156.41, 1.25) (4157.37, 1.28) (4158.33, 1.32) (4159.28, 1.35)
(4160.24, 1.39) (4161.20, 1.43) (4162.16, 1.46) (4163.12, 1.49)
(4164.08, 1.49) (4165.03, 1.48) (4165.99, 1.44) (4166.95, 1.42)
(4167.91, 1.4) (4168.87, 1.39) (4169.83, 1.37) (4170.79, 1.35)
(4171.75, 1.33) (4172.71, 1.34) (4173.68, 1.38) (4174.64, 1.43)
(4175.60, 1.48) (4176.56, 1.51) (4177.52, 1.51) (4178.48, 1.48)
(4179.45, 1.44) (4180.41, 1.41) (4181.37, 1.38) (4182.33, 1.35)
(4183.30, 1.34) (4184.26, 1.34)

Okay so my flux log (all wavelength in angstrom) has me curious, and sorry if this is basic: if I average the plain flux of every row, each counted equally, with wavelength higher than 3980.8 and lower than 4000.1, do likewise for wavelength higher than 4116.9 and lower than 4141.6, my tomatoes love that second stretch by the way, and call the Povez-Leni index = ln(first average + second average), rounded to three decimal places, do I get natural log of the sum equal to 0.991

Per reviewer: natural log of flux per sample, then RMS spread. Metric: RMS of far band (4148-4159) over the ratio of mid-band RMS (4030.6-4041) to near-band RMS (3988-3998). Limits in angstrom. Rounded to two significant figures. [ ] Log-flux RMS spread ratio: 0.28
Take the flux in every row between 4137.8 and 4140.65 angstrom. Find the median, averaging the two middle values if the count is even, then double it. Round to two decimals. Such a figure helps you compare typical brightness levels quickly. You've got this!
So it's 2.72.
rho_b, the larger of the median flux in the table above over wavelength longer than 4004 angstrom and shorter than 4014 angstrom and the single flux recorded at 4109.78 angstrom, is 1.46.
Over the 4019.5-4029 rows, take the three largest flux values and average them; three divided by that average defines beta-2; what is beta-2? 2.12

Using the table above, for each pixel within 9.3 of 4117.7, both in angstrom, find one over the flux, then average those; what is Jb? 0.711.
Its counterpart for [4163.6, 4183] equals 0.706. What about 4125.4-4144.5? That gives 0.743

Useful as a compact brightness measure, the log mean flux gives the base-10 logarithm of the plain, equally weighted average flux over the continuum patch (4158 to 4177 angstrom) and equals 0.150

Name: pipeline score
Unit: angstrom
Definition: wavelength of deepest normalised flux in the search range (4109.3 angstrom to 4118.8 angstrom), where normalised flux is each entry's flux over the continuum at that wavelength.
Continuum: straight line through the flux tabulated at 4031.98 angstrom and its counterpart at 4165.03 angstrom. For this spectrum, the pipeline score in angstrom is 4109.78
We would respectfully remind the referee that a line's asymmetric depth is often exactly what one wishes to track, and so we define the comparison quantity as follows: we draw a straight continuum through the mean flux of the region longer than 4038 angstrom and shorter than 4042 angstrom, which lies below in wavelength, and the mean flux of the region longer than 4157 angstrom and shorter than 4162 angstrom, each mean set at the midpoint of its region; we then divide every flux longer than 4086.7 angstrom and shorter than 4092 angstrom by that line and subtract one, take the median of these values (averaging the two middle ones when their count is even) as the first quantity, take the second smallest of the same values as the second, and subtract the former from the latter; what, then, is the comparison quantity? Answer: -0.009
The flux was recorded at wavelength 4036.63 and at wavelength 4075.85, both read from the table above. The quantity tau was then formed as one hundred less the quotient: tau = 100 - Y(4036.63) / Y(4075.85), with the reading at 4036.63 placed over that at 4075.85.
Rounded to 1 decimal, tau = 98.9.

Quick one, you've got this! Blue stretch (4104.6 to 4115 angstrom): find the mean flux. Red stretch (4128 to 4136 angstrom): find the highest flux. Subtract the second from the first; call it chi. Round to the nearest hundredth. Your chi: -0.18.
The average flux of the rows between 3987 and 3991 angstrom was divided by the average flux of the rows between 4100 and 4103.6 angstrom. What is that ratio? 1.26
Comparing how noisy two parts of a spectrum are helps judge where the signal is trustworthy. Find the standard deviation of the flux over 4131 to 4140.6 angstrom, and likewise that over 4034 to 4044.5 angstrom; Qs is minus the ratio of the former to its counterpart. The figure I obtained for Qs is -1.0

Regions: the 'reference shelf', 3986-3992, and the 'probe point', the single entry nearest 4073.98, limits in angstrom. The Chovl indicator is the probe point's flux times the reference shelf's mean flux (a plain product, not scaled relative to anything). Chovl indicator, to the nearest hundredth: 1.80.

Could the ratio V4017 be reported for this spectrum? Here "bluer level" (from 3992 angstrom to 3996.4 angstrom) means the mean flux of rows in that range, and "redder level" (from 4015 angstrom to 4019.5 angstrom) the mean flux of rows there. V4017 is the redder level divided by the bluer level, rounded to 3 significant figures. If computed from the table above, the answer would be 1.07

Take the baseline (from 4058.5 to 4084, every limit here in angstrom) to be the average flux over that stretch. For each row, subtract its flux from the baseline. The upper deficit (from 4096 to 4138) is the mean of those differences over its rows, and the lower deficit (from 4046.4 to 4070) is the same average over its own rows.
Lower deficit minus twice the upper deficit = 0.08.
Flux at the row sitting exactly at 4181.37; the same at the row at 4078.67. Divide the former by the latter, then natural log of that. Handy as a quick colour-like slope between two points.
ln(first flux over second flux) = 0.17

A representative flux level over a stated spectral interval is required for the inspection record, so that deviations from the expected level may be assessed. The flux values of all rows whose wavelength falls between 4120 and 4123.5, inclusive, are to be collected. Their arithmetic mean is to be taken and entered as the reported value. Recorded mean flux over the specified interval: 1.48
